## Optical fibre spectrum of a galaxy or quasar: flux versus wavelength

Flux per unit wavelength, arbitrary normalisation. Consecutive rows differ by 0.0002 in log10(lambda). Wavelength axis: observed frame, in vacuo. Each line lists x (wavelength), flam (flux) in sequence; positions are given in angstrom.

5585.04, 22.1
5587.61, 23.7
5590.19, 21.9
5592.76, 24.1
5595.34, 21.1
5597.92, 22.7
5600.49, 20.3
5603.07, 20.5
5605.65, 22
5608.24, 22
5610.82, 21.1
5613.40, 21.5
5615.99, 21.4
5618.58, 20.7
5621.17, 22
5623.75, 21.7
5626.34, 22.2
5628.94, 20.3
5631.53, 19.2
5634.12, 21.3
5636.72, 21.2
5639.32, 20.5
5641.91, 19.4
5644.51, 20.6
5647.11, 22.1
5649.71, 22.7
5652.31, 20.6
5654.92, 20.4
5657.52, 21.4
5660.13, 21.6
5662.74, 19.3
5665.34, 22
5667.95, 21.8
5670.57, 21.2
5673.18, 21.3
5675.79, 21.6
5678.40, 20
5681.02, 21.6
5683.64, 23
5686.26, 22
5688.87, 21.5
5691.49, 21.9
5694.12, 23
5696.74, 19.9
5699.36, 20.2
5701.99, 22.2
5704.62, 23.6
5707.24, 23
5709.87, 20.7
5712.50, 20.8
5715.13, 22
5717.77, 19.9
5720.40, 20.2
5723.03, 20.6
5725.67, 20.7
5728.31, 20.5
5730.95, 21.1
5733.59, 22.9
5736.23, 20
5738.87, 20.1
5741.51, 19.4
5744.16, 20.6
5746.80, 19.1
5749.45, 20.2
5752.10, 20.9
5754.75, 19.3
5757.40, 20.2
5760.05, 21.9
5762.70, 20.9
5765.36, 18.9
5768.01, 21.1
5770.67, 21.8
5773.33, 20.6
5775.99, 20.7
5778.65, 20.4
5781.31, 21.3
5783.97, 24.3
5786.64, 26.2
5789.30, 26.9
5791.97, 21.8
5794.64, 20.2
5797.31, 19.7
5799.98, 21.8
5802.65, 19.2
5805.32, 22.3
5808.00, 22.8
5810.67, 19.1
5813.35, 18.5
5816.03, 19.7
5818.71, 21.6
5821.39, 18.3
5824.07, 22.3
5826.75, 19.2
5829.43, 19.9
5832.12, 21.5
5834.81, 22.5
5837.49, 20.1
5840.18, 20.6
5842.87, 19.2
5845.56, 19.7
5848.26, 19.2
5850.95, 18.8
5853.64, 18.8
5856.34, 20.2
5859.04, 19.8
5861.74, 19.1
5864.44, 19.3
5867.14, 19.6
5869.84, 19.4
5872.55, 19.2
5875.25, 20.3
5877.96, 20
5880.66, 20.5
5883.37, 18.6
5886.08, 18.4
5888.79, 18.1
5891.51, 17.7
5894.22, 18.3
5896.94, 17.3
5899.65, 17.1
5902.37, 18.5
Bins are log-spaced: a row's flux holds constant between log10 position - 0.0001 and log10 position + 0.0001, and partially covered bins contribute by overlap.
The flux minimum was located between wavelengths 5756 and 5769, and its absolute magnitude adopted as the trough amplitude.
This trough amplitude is 18.90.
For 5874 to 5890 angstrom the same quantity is 18.10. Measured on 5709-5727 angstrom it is 19.90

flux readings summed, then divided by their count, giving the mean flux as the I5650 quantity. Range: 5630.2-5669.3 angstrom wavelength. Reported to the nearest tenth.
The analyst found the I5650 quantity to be 20.9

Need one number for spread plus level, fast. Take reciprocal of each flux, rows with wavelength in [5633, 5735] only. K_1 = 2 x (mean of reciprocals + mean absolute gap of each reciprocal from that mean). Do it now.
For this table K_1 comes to 0.098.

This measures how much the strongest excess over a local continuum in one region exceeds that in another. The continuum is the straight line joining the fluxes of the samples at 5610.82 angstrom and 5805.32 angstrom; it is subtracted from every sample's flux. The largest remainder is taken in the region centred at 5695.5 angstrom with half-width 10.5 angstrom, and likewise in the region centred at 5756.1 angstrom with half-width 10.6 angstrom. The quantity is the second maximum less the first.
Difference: -2.0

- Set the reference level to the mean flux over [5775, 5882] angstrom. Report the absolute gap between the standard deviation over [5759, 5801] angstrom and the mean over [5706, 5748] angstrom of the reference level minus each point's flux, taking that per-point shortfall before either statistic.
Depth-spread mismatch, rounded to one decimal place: 2.3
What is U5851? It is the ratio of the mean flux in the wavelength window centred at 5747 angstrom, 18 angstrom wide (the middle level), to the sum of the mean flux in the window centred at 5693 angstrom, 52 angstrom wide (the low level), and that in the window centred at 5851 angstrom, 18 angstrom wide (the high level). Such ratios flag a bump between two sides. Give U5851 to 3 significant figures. 0.487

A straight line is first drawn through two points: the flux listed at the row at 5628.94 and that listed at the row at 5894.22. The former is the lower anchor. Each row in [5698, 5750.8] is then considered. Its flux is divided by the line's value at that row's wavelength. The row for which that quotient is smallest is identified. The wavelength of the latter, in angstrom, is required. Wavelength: 5746.80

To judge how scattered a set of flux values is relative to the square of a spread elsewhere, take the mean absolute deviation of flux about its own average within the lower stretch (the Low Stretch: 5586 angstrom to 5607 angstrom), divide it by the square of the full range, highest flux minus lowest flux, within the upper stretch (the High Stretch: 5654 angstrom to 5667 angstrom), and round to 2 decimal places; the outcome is 0.15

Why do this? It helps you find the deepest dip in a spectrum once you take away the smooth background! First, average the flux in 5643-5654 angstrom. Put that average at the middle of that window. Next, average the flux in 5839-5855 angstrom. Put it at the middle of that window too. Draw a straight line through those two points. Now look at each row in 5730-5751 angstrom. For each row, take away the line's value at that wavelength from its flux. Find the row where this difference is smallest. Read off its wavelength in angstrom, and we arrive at 5746.80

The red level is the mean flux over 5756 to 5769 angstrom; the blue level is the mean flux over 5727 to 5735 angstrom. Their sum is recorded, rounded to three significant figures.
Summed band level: 42.1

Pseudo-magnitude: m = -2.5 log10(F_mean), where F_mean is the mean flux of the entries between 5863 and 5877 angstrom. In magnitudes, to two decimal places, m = -3.23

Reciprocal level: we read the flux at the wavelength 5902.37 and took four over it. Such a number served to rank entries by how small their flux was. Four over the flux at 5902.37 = 0.216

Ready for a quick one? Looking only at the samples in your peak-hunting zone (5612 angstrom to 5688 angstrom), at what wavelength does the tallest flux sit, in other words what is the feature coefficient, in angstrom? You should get 5683.64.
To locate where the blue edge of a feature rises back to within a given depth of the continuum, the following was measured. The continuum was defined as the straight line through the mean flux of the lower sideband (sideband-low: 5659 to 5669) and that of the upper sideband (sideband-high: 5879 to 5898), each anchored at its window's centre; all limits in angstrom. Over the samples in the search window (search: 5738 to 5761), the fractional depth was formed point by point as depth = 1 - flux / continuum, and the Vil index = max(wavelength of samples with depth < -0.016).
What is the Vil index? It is 5760.05 angstrom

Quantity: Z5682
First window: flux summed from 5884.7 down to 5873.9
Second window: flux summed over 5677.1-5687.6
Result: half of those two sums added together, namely 83.0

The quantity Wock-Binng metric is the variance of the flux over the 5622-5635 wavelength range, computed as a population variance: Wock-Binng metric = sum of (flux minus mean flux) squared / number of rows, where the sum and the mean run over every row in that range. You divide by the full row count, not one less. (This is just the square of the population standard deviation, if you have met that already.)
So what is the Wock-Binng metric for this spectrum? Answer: 1.1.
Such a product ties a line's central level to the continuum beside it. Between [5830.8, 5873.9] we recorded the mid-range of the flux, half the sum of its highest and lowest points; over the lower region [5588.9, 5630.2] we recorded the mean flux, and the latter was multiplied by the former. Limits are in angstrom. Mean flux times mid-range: 446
